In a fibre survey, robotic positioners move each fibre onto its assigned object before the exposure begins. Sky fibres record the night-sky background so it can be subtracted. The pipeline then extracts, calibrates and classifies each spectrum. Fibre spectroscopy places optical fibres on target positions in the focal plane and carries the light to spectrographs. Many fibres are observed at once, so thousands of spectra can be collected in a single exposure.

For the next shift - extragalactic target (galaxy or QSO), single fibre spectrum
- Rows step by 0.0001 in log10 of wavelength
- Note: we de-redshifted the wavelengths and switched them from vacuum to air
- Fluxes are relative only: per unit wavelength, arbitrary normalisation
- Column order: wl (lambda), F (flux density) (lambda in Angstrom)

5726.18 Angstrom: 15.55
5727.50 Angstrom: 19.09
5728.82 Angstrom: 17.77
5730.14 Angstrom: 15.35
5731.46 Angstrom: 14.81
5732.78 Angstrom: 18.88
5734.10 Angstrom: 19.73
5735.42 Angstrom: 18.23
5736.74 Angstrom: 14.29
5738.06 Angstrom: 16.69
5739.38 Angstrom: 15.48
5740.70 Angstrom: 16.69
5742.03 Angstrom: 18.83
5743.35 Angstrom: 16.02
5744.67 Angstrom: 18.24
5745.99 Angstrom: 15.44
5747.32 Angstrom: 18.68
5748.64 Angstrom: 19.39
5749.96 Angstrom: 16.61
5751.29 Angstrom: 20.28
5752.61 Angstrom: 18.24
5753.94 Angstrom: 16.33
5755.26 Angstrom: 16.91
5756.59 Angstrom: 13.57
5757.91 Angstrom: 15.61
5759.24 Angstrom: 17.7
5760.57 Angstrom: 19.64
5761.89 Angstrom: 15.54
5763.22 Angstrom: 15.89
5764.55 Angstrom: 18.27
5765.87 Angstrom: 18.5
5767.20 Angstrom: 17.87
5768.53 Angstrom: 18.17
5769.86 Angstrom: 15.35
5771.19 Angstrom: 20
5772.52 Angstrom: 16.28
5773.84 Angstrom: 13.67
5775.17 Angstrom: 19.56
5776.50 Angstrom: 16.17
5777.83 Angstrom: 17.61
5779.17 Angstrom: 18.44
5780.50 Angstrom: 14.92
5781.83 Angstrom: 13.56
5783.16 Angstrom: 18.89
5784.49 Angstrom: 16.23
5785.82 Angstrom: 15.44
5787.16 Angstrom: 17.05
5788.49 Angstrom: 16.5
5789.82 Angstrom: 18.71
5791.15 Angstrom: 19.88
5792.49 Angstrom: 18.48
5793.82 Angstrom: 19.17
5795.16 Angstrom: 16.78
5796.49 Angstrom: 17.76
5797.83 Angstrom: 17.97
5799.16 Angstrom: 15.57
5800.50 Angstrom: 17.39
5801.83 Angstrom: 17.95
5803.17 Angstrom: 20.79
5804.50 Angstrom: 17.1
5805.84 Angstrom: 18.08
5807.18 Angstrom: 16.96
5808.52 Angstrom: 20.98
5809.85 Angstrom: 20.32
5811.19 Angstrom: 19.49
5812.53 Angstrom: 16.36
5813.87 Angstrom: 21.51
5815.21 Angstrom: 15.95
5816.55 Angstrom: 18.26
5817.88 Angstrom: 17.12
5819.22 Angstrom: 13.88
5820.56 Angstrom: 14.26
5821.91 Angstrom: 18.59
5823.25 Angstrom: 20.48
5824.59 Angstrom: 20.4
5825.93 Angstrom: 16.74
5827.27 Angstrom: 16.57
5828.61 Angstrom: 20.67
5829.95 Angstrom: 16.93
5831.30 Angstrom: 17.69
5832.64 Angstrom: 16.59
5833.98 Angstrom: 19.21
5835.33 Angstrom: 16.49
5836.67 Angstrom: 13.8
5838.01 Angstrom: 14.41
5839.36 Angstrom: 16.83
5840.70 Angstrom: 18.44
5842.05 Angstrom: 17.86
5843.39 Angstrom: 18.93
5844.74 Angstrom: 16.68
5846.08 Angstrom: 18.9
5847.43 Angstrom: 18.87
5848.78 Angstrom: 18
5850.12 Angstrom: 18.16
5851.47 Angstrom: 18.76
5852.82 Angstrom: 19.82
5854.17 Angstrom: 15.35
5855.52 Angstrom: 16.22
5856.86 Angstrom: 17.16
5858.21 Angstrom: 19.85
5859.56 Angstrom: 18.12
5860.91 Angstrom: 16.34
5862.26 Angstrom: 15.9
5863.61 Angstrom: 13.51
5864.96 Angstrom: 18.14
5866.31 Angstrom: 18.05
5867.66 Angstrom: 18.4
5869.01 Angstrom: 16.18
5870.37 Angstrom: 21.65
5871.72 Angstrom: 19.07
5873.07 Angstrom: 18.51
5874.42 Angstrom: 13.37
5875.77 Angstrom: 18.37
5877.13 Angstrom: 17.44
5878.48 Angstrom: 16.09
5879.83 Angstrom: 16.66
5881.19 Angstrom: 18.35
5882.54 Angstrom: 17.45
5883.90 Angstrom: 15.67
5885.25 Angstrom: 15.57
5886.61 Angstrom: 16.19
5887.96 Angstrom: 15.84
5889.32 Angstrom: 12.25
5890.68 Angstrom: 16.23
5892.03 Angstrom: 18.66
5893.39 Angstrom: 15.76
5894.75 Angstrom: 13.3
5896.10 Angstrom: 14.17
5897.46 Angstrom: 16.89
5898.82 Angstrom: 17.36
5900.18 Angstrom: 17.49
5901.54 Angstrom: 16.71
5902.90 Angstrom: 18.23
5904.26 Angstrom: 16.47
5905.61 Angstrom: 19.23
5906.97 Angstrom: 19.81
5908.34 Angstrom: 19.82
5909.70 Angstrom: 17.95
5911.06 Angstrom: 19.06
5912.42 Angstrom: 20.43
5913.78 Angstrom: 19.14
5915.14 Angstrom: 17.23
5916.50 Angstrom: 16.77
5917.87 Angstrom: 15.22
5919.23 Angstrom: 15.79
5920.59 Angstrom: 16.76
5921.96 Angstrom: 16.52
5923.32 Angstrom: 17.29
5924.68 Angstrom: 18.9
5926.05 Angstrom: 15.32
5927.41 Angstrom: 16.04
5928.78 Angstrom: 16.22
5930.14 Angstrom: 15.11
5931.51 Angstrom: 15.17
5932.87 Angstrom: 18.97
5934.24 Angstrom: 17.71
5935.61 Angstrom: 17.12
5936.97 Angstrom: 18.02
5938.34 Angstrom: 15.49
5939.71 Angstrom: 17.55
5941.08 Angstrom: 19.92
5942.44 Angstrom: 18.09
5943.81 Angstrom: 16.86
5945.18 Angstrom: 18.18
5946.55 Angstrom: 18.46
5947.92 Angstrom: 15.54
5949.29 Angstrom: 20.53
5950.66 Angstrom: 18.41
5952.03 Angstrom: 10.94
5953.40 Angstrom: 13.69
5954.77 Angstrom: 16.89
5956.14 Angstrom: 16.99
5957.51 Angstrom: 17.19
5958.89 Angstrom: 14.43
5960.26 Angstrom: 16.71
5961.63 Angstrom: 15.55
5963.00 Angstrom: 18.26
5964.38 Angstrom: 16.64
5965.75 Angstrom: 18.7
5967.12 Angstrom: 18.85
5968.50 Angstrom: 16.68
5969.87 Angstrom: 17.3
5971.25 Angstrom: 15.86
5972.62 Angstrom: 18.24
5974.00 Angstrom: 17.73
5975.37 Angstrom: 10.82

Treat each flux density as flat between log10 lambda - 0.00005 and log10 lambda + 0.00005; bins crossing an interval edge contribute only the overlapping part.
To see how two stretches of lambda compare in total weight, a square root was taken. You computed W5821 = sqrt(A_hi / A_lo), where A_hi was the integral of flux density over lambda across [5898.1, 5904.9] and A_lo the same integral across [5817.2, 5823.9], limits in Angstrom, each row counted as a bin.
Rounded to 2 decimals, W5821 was 1.02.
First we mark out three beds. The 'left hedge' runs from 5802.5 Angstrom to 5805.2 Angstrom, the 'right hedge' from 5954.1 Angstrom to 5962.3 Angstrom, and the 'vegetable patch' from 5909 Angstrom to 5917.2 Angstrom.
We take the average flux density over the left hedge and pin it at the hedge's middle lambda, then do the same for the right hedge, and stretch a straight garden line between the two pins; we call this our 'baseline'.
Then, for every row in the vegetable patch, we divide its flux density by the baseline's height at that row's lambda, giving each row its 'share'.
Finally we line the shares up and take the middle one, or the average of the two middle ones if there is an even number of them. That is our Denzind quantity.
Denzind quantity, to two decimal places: 1.08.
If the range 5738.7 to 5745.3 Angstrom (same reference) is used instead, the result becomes 0.83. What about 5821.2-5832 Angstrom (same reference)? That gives 0.98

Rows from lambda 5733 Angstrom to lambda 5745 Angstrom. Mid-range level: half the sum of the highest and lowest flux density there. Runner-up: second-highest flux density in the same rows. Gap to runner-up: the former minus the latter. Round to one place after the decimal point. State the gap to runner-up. -1.8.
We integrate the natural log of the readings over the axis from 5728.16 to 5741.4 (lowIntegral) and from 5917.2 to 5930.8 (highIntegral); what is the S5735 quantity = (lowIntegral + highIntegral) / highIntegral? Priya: 1.98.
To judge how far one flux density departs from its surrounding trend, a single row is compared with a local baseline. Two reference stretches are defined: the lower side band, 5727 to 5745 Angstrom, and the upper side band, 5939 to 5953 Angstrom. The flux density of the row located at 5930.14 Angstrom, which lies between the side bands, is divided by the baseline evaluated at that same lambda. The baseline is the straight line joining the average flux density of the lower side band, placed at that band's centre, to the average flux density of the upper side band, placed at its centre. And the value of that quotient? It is 0.87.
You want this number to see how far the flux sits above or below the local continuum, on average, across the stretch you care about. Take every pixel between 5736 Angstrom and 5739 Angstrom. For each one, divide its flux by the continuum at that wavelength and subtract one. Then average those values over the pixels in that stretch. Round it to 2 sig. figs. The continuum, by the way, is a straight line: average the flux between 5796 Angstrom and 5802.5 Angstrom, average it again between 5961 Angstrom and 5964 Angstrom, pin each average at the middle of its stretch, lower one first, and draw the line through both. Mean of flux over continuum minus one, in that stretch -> -0.11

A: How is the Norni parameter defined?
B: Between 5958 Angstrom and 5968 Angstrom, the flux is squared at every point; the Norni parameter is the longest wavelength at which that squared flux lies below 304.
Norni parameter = 5964.38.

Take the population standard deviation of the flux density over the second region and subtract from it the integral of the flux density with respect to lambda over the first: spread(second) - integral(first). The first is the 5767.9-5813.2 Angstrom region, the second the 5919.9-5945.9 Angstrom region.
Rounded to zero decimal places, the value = -795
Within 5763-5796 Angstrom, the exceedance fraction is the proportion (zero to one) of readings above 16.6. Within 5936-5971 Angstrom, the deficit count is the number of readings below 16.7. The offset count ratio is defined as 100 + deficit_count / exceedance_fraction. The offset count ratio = 113.3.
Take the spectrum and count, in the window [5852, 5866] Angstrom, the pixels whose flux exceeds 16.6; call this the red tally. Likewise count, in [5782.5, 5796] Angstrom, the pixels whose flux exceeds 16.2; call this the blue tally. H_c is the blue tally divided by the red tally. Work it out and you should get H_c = 1.80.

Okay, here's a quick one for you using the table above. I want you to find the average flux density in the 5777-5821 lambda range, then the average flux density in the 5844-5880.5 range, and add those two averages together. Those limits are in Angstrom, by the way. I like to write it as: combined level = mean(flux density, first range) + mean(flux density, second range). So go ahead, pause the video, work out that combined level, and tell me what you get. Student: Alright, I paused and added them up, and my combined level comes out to 35.1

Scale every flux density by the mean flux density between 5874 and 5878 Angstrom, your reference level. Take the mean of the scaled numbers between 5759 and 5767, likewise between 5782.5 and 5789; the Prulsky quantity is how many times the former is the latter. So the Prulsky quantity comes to 1.05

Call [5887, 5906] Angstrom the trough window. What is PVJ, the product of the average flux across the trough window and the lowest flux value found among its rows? 200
